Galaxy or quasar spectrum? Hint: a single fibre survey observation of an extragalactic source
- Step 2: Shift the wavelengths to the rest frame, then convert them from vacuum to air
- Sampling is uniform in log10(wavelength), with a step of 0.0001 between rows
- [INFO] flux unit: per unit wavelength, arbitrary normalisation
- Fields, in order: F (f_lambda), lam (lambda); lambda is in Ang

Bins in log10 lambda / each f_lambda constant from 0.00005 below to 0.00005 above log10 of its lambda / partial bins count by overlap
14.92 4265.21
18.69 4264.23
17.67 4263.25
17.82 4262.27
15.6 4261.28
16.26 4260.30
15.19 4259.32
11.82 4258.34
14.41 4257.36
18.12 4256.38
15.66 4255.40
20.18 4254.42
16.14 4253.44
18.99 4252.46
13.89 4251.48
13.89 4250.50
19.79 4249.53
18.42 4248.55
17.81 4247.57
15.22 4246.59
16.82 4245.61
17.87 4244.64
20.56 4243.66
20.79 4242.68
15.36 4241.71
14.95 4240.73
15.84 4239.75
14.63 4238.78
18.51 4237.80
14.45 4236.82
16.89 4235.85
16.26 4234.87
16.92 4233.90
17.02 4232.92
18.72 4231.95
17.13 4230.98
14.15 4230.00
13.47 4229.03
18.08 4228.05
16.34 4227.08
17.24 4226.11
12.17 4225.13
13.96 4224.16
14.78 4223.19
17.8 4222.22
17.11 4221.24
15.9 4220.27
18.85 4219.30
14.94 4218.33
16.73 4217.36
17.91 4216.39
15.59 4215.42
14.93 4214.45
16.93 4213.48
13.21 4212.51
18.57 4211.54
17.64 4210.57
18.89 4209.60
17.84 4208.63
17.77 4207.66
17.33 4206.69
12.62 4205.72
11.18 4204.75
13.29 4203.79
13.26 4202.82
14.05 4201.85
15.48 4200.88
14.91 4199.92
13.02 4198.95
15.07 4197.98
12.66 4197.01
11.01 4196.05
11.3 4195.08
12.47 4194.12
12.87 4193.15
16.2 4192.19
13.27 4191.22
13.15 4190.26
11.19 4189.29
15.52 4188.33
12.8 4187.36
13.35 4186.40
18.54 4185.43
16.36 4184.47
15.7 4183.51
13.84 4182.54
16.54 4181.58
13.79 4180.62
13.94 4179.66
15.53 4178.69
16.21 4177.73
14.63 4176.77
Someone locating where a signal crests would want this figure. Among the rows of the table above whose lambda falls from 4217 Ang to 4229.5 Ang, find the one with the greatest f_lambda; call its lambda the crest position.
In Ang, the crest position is 4219.30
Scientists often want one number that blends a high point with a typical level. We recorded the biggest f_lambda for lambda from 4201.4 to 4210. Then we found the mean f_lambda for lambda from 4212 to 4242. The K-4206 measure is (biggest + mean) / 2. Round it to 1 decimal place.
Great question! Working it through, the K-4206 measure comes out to 17.5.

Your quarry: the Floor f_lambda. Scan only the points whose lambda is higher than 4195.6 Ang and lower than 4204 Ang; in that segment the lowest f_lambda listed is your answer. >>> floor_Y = 11.01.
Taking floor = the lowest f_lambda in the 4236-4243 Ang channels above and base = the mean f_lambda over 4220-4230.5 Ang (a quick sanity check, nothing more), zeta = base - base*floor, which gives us -209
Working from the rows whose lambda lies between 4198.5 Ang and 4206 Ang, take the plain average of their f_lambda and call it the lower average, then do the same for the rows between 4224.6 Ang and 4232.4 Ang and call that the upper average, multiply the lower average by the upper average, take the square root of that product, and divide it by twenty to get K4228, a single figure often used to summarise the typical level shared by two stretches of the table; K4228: 0.732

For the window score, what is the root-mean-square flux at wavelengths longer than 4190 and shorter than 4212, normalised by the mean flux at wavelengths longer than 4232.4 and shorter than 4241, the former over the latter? 0.91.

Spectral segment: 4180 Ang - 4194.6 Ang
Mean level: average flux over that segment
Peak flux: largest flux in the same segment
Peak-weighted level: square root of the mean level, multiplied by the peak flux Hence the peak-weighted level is 70.3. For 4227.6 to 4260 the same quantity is 84.7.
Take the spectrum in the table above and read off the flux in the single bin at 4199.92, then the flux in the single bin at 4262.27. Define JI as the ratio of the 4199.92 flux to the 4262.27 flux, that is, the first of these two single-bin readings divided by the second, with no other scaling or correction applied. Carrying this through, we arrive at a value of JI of 0.84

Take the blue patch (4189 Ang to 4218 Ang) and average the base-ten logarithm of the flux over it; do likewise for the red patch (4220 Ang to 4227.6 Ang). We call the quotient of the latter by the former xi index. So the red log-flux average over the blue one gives 1.03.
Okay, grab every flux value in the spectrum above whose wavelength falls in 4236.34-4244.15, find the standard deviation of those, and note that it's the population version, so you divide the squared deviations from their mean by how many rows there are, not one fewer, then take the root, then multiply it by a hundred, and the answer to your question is 249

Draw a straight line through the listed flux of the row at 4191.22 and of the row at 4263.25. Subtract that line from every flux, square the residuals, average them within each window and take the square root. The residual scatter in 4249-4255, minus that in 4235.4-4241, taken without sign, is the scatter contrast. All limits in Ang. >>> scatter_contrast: 1.1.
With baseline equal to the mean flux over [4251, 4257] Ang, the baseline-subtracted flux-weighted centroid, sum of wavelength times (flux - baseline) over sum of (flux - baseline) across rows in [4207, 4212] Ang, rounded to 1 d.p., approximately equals 4209.9 Ang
